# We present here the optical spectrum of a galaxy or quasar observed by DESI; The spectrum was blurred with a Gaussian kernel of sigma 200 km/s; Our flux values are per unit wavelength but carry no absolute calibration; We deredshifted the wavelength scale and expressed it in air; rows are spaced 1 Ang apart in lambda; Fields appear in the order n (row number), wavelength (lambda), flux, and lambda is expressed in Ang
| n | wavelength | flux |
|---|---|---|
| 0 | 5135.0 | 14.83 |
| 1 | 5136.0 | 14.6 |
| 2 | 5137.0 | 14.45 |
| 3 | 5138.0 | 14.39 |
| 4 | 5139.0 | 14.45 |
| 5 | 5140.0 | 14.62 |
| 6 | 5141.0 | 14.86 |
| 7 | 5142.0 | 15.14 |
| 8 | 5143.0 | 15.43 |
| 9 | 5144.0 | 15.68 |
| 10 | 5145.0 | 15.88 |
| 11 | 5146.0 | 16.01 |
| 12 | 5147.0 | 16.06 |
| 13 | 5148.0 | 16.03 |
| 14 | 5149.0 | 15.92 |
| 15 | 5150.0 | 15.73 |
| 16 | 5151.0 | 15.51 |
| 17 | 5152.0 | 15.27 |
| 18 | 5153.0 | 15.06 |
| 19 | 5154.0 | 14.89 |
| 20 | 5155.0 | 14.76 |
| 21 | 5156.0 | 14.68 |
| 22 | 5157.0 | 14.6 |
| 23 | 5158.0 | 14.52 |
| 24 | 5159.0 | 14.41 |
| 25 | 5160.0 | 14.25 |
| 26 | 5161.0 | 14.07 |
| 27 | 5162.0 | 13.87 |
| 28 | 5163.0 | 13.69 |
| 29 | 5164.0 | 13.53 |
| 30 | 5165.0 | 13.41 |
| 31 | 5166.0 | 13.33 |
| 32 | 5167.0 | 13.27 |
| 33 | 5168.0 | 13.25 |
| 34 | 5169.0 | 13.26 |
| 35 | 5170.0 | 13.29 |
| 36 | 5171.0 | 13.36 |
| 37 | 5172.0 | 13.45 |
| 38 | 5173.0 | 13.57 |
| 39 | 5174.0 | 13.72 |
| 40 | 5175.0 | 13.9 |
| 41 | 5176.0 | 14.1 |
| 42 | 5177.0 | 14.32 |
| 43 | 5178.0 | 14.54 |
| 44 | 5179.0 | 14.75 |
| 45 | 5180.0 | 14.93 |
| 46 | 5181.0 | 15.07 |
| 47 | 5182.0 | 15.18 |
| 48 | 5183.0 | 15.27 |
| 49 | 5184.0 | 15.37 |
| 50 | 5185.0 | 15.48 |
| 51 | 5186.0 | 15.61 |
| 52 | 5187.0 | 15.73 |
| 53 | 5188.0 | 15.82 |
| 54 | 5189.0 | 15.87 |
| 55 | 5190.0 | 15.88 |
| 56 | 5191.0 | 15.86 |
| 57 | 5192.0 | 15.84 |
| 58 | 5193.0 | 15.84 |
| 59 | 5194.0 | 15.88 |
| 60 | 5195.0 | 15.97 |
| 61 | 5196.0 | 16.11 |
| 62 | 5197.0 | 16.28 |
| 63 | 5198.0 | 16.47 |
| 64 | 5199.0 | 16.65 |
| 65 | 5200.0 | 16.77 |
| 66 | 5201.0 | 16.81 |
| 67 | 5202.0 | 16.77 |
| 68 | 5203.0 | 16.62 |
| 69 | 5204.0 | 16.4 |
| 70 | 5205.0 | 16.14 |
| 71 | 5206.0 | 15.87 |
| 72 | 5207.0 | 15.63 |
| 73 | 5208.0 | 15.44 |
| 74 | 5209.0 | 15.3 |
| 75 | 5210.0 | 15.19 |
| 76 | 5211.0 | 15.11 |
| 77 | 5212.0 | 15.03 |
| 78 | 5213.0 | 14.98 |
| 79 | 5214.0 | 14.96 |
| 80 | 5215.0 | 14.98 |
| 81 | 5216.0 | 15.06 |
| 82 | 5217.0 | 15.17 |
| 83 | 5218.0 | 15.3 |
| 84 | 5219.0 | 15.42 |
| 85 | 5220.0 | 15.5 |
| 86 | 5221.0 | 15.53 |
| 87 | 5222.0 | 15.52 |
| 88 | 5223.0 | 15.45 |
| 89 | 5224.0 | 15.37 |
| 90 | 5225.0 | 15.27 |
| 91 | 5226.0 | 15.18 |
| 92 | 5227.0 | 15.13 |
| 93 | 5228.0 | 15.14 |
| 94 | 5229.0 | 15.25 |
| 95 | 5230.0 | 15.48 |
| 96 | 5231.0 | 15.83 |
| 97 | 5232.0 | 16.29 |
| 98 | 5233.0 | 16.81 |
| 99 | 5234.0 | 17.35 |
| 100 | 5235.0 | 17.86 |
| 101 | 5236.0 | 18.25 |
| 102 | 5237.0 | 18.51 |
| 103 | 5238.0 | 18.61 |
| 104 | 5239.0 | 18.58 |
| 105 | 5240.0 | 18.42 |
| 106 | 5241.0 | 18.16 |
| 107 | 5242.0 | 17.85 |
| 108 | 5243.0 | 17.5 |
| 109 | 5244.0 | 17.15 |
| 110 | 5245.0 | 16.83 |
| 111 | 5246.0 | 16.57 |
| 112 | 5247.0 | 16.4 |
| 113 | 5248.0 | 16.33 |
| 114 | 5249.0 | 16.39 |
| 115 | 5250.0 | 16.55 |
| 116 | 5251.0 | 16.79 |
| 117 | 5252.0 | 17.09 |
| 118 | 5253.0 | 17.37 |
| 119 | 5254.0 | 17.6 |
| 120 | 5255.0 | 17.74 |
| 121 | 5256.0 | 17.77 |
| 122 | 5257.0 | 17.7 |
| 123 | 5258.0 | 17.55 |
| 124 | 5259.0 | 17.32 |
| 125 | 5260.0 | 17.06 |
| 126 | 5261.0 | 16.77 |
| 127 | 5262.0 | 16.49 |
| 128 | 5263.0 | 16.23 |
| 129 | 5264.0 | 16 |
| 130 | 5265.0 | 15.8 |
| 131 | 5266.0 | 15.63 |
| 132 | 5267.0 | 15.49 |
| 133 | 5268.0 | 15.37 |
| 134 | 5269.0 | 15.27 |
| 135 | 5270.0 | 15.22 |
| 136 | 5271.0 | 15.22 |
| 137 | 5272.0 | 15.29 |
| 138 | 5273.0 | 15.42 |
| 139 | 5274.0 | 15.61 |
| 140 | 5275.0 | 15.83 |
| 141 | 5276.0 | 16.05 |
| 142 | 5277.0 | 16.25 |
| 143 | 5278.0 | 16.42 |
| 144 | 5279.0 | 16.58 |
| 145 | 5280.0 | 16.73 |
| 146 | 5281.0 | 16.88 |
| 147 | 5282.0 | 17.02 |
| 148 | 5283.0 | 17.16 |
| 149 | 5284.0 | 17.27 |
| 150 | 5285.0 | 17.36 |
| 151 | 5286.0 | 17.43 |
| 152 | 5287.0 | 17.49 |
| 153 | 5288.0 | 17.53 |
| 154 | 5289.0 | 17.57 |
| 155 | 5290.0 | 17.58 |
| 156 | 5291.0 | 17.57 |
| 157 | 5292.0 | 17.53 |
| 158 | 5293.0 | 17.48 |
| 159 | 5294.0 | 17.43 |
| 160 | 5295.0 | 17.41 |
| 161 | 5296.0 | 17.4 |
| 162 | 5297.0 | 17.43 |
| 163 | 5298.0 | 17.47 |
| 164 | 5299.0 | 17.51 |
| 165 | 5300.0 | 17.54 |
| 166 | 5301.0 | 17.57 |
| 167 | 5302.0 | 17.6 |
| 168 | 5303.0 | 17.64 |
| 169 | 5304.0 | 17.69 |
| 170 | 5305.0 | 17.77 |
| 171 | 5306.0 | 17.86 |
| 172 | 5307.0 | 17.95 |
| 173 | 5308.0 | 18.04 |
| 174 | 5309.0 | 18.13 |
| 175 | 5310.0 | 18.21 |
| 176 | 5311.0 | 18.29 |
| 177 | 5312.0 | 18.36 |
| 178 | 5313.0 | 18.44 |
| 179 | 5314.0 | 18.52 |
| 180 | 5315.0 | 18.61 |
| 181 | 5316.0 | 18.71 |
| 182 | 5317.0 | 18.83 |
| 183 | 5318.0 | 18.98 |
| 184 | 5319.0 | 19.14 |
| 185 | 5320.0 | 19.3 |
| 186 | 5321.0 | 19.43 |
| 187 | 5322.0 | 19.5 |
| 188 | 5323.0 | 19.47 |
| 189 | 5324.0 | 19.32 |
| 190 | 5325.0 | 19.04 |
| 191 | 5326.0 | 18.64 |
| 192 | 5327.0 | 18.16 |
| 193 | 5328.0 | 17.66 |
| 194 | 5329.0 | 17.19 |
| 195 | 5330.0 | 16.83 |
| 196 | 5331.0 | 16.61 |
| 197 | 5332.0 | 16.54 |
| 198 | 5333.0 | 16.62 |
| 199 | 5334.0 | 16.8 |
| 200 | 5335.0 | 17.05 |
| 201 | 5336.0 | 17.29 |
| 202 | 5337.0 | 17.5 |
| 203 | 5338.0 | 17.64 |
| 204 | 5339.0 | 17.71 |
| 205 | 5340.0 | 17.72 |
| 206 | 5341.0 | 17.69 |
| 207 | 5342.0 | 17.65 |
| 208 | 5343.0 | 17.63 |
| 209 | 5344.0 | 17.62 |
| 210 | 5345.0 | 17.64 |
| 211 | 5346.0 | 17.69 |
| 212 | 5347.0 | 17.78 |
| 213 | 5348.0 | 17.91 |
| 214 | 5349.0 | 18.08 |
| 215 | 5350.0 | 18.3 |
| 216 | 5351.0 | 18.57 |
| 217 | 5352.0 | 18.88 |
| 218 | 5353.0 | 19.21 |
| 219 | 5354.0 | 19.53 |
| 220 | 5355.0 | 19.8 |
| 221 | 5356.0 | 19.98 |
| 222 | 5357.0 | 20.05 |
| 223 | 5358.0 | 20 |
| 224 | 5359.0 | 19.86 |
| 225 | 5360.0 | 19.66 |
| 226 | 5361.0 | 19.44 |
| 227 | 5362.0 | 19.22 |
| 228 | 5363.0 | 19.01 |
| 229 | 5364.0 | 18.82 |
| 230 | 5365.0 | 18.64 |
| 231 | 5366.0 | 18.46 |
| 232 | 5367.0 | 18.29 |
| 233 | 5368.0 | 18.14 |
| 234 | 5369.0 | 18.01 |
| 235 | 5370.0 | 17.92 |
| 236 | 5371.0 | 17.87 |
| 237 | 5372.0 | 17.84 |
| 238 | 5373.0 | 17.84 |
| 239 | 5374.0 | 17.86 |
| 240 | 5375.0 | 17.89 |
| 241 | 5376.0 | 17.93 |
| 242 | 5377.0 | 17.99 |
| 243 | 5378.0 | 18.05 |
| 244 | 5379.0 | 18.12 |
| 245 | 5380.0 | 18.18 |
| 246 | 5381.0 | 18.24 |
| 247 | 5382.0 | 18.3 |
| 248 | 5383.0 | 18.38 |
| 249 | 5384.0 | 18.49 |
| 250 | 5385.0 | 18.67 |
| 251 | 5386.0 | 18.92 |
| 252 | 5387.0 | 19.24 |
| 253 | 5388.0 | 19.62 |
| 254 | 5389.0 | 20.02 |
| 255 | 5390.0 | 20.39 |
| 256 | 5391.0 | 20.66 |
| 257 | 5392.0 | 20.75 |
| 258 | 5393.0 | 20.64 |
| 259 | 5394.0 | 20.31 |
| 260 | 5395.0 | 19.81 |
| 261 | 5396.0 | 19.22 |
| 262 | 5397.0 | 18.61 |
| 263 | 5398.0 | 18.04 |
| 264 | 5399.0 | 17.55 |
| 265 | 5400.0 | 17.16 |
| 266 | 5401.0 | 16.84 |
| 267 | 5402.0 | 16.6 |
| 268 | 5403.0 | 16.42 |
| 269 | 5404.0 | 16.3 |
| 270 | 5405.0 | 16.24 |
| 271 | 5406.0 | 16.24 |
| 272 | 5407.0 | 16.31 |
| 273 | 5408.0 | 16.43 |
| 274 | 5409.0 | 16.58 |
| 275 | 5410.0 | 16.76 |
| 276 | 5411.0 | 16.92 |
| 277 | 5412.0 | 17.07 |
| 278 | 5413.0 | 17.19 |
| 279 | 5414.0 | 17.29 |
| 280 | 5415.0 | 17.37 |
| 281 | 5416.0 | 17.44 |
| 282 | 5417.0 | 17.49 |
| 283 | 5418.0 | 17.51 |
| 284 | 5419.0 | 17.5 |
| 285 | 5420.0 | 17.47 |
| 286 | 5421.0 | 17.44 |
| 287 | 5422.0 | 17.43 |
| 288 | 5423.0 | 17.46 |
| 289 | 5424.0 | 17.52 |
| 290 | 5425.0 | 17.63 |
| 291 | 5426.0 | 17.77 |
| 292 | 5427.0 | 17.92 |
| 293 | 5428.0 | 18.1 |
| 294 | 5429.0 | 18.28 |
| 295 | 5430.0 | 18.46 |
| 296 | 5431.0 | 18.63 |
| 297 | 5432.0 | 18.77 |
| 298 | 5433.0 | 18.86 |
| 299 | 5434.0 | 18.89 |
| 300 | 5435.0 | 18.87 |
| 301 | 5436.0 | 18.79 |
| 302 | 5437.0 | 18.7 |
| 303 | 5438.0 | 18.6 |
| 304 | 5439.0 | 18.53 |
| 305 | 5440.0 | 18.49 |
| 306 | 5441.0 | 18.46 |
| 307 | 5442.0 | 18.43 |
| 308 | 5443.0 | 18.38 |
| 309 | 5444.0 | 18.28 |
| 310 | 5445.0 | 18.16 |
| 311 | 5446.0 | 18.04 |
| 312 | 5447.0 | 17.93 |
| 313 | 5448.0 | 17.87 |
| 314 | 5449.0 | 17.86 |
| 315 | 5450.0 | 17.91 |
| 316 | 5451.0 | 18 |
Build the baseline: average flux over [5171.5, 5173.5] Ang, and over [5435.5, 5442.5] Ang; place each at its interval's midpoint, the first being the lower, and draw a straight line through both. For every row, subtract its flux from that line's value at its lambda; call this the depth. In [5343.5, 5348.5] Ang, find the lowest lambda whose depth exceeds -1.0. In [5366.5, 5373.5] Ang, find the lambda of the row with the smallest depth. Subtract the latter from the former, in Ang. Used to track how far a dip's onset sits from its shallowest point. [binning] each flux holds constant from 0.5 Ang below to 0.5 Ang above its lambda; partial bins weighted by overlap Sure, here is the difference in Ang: -23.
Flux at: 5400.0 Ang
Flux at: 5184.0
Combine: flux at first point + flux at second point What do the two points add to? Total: 33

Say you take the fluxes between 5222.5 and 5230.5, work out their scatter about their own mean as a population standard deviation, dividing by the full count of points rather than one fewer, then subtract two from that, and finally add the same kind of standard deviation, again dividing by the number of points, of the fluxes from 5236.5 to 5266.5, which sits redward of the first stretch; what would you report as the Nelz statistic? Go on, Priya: -1.0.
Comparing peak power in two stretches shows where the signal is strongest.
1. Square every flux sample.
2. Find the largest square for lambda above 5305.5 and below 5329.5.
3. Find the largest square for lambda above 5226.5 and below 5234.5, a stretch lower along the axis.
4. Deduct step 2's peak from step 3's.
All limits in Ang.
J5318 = -79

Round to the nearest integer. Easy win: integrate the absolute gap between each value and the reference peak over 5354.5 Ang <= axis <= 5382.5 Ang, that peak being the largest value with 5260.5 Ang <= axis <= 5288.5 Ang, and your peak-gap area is 31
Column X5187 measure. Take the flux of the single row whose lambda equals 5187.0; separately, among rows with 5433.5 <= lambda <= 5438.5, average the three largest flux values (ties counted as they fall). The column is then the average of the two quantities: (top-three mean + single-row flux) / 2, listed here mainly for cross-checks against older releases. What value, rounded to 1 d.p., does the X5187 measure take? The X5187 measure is 17.3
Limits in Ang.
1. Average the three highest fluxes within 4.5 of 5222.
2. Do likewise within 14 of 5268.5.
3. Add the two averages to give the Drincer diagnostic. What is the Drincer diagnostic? 33.3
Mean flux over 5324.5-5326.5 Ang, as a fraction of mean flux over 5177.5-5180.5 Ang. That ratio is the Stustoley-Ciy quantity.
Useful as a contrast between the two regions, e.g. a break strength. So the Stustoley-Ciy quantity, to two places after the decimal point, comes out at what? 1.28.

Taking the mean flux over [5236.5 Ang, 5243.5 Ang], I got 18.2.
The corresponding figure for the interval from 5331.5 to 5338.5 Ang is 17.1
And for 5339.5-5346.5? 17.7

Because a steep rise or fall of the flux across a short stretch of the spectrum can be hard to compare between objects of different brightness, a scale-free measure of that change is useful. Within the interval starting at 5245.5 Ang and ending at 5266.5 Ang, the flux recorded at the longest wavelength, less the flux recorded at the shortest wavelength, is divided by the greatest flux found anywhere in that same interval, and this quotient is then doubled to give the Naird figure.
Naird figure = -0.11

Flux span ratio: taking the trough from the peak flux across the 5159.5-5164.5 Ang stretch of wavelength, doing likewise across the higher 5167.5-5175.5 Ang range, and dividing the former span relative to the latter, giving 1.1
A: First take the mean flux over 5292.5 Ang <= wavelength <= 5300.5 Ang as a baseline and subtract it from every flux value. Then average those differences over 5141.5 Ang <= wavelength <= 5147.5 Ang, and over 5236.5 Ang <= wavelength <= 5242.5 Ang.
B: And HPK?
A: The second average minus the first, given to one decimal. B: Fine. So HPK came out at 2.7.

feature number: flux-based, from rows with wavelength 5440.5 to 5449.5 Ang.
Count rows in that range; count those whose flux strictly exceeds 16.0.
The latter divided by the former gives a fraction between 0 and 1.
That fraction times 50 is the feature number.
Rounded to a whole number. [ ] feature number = 50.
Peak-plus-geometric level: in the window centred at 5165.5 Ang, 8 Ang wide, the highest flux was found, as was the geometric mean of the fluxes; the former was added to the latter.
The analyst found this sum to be 27.3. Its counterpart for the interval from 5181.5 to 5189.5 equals 31.4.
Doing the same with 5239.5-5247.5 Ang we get 35.8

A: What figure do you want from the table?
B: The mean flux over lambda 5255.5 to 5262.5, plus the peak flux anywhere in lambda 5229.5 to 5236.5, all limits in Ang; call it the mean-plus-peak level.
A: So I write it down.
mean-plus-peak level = 35.5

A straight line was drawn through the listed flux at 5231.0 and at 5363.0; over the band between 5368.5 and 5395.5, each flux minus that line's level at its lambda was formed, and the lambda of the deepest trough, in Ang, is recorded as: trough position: 5374.0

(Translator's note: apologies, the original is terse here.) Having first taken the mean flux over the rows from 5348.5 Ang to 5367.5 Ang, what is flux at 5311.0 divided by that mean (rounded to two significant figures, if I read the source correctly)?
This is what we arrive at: 0.96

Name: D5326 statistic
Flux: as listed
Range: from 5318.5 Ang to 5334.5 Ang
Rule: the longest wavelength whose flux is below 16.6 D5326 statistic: 5332.0 Ang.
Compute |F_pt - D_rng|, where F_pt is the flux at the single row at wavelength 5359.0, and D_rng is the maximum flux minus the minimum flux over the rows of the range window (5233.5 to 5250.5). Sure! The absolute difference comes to 17.6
